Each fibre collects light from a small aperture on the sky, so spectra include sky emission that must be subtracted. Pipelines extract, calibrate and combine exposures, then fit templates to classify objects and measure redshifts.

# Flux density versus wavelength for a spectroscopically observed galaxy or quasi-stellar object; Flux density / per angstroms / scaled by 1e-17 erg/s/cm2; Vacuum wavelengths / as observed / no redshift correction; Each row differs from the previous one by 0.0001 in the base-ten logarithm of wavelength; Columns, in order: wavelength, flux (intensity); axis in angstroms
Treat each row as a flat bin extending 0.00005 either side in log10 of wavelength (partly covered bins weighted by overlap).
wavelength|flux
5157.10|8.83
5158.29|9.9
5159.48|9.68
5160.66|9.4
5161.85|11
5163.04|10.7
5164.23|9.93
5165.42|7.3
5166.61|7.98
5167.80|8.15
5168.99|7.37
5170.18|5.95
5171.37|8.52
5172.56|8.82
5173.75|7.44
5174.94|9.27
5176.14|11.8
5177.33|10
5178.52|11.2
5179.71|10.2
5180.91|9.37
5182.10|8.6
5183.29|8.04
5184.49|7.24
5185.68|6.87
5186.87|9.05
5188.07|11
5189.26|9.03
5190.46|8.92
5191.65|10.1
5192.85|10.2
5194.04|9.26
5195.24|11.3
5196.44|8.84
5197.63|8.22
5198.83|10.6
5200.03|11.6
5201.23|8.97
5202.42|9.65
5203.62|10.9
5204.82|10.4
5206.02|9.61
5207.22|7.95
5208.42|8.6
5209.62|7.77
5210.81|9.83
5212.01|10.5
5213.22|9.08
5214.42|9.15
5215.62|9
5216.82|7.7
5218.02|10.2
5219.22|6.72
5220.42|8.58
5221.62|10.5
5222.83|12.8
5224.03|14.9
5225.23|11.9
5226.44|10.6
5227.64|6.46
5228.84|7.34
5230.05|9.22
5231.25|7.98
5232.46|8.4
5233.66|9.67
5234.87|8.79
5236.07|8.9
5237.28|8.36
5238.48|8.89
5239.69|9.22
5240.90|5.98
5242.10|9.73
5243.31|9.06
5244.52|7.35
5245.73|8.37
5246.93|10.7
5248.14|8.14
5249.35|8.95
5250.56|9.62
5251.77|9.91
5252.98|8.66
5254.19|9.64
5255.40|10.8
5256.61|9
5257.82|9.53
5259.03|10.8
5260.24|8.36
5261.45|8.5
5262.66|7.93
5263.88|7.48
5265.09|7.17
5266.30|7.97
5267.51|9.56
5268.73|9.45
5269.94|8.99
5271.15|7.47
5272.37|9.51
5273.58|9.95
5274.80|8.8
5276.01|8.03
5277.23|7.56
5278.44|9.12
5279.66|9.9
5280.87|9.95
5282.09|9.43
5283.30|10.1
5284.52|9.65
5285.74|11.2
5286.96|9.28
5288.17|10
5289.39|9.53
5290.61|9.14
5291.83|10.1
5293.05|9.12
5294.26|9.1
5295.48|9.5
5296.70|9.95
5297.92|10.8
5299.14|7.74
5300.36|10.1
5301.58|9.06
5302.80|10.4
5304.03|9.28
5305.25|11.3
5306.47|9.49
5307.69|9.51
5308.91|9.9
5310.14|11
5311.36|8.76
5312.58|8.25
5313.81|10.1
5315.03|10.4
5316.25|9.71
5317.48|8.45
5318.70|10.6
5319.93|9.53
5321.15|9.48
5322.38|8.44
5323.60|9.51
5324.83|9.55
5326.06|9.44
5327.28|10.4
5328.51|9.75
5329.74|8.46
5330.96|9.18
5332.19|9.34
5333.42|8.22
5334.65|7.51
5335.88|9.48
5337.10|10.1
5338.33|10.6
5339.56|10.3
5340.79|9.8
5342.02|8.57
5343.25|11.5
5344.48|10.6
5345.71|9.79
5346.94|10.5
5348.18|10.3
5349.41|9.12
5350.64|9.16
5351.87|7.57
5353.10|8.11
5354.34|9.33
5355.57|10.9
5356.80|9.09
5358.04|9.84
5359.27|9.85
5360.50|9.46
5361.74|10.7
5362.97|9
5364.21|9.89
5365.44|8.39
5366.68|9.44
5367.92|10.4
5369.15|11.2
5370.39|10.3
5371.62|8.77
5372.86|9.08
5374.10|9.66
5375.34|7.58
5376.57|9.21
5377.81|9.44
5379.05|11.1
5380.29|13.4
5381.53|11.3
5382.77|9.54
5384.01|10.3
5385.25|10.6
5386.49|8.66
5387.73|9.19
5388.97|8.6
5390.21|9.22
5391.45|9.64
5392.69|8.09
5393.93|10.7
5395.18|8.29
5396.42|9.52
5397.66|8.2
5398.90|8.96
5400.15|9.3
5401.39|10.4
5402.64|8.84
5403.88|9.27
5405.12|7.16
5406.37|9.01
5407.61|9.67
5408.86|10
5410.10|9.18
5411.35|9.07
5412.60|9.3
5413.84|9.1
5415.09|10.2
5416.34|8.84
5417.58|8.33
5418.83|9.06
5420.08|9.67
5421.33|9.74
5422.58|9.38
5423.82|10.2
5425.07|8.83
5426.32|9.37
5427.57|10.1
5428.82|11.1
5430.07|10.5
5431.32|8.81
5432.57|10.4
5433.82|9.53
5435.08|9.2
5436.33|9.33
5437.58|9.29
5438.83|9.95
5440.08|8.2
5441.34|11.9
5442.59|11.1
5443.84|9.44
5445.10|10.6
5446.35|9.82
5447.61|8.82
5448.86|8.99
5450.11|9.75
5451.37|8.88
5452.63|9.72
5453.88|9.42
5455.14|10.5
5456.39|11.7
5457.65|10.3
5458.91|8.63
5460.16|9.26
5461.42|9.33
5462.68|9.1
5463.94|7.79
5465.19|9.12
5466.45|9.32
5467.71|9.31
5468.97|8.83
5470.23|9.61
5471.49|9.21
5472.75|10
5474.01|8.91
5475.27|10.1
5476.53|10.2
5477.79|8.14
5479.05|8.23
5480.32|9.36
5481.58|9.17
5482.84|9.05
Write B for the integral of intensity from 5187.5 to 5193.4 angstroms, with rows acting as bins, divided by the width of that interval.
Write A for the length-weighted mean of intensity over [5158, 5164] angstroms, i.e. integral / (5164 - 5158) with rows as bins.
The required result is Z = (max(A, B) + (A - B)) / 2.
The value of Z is 5.2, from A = 10.1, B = 9.8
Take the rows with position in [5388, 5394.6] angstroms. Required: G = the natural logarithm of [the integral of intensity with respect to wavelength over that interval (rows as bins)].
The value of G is 4.11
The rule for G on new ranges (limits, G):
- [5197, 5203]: 4.08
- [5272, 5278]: 3.96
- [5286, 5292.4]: 4.13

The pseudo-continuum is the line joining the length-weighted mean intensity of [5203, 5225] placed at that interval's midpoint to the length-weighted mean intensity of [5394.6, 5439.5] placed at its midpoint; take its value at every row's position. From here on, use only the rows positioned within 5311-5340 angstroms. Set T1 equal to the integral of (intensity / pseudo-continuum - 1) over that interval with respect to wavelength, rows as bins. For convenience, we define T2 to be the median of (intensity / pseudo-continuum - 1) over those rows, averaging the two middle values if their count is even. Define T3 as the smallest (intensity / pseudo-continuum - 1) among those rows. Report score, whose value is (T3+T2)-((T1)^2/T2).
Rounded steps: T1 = -0.4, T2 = -0.002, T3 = -0.21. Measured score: 65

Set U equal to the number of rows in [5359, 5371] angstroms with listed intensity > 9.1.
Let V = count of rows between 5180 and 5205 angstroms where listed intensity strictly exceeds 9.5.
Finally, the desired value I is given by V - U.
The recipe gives 1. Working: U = 8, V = 9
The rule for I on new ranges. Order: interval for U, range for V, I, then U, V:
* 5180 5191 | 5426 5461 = 13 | 2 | 15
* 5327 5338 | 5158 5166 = -1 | 6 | 5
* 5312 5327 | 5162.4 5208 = 7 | 9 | 16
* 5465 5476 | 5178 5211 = 6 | 7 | 13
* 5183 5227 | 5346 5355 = -18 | 20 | 2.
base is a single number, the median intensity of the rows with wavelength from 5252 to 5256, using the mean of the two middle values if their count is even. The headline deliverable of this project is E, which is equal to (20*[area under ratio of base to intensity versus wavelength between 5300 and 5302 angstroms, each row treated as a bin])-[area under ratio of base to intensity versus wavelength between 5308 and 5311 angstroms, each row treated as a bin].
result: 38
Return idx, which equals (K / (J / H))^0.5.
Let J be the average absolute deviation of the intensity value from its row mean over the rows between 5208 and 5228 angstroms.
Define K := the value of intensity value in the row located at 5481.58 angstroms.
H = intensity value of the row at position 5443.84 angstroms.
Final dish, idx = 7.3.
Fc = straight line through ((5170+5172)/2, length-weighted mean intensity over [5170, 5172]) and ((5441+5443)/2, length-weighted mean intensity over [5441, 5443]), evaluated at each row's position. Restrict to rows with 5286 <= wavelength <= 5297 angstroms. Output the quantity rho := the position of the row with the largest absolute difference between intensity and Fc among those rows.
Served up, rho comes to 5291.83 angstroms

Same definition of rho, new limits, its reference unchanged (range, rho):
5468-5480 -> 5477.79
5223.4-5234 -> 5224.03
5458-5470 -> 5463.94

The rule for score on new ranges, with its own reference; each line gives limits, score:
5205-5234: 16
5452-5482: -32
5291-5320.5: -14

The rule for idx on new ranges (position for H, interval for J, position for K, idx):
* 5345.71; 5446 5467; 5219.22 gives 10.4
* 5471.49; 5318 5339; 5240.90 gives 9.5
